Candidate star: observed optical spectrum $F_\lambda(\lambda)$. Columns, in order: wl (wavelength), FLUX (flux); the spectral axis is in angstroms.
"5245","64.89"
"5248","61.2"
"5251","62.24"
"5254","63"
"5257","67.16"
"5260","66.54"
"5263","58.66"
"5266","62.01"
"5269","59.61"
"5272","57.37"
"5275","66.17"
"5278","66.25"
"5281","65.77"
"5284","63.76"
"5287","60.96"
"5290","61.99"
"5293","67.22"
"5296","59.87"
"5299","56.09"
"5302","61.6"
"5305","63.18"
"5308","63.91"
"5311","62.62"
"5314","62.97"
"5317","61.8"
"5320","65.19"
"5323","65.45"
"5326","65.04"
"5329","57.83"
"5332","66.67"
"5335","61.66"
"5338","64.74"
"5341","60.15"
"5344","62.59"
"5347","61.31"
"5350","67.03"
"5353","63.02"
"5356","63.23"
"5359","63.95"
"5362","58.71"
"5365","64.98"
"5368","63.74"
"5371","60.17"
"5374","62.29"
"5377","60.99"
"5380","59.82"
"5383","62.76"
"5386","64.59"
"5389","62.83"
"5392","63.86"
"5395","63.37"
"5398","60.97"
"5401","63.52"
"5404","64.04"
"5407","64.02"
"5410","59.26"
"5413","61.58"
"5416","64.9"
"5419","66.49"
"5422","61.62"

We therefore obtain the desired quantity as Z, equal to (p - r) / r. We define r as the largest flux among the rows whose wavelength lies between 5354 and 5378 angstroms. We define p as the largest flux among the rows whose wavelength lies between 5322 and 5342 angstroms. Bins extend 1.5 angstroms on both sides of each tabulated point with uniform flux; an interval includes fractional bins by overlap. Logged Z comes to 0.03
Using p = 66.67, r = 64.98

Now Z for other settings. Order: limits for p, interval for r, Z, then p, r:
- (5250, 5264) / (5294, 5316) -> 0.05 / 67.16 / 63.91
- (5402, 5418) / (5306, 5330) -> -0.01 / 64.9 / 65.45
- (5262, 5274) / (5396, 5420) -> -0.07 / 62.01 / 66.49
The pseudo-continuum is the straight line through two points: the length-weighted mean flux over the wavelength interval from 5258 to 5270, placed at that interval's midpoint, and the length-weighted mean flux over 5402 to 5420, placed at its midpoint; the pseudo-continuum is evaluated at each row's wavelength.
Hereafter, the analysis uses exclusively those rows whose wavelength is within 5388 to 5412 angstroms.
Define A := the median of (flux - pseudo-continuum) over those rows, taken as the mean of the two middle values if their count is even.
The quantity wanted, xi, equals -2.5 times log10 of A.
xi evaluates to 1.5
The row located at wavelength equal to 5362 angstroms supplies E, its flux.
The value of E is 58.71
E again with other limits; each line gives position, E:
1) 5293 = 67.22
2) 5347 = 61.31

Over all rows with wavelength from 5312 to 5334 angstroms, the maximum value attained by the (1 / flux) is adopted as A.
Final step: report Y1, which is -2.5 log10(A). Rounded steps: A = 0.0173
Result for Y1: 4.41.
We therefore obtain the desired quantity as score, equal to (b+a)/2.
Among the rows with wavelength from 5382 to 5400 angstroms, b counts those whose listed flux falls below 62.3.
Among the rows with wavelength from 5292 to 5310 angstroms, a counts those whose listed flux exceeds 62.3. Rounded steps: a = 3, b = 1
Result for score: 2.0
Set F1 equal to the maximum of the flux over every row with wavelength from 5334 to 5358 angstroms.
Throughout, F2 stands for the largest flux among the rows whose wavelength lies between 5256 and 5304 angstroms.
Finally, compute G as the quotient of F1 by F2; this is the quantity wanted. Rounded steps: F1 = 67.03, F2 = 67.22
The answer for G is 1.00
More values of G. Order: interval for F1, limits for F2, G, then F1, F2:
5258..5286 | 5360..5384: 1.02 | 66.54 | 64.98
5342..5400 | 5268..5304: 1.00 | 67.03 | 67.22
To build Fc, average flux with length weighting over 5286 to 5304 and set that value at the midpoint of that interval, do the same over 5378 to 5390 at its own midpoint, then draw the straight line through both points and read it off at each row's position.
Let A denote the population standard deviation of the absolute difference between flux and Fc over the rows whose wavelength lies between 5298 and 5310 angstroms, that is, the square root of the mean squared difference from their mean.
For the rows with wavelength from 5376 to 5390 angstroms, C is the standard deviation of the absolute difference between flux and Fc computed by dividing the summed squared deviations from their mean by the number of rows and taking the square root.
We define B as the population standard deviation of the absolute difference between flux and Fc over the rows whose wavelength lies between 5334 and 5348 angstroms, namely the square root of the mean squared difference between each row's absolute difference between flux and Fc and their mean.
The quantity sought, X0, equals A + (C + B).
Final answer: 3.7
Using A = 1.9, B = 0.97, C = 0.90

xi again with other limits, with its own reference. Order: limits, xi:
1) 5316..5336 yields -1.0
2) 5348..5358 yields 1.0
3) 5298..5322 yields 1.1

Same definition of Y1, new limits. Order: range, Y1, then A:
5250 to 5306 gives 4.37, 0.0178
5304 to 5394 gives 4.41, 0.0173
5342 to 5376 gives 4.42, 0.0170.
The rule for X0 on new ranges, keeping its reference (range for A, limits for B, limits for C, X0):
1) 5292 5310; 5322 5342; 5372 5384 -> 4.5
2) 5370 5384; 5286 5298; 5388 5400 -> 3.7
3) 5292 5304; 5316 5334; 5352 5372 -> 4.7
